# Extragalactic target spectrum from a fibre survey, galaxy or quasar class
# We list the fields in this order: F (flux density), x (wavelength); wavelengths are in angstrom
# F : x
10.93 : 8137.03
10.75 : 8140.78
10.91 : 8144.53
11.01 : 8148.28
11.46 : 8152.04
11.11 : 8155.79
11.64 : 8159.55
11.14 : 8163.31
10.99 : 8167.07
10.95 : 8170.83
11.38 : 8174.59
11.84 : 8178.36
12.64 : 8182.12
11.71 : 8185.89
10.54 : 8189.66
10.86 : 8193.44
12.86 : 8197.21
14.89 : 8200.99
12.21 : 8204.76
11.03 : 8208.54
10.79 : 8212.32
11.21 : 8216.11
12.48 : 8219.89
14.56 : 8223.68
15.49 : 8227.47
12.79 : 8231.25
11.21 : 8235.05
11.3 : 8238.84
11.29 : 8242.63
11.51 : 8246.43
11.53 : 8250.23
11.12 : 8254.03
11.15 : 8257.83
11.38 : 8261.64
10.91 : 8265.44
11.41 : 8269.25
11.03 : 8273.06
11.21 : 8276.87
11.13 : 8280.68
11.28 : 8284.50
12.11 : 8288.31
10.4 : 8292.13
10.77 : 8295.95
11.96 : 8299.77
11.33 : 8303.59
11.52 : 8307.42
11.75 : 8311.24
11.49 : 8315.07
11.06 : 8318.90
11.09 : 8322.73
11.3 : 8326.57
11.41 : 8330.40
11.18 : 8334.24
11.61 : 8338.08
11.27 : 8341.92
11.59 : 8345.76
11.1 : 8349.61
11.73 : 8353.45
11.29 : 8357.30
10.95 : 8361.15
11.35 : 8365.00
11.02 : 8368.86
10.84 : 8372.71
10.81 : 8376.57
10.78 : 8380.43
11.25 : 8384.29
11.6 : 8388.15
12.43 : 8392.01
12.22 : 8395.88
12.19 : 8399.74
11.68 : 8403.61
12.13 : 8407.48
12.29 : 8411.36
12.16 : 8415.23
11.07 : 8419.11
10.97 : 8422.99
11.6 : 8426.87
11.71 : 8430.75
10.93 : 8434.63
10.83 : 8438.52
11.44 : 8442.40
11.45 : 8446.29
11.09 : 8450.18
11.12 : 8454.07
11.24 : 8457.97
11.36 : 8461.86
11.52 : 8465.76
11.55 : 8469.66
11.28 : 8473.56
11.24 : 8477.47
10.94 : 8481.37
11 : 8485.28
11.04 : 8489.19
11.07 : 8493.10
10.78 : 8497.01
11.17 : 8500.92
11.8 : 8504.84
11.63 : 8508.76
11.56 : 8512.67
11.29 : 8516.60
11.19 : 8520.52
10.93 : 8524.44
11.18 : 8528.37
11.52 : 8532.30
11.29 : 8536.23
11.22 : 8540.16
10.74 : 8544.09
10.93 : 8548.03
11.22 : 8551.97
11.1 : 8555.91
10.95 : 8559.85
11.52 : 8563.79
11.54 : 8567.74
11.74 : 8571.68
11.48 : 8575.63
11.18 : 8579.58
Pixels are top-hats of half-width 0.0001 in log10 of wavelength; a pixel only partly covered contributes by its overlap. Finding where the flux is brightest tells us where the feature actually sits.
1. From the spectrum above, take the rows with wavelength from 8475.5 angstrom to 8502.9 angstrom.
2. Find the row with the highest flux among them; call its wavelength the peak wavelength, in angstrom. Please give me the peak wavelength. 8477.47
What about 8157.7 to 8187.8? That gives 8182.12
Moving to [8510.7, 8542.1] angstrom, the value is 8512.67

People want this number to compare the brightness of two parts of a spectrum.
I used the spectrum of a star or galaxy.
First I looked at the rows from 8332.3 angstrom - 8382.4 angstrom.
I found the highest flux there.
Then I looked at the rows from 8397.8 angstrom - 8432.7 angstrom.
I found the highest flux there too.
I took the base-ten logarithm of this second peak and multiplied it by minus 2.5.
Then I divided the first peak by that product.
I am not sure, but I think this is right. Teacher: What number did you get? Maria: -4.3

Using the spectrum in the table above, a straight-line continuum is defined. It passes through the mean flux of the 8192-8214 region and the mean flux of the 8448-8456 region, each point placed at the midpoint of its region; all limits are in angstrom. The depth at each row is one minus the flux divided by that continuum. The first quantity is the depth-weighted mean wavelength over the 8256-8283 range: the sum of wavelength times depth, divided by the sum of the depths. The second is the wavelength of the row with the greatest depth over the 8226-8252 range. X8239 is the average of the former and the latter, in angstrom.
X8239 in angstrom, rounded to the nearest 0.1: 8252.1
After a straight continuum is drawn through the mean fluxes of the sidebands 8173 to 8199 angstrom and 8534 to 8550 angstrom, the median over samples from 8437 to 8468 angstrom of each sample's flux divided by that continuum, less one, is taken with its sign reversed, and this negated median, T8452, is -0.009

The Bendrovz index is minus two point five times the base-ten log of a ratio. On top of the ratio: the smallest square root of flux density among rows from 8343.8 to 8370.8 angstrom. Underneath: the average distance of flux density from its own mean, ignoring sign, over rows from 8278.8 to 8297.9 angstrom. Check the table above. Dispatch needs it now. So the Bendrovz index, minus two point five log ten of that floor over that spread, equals -2.18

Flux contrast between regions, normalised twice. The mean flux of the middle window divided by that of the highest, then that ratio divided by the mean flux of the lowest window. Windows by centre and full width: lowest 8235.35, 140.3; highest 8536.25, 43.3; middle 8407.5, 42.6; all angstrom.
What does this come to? 0.091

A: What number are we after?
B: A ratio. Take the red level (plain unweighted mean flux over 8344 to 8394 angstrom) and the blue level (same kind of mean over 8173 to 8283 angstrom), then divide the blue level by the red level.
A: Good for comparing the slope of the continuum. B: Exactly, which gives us 1.05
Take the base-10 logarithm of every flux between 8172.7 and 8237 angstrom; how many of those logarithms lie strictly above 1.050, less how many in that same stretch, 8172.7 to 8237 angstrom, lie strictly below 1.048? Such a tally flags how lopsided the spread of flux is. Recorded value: 7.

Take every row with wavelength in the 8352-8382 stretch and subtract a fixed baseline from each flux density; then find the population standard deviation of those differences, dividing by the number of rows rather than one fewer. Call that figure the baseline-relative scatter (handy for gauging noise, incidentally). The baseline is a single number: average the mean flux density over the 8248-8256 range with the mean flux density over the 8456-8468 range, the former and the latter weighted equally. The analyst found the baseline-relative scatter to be 0.31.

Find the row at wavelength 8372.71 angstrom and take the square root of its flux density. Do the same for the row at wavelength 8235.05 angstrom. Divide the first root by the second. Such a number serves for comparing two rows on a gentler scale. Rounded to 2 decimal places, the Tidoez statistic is 0.98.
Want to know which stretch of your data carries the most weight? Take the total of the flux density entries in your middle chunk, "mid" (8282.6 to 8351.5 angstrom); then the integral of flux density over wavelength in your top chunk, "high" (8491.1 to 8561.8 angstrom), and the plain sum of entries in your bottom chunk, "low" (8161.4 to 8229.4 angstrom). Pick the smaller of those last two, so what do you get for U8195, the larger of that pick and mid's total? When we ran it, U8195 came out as 218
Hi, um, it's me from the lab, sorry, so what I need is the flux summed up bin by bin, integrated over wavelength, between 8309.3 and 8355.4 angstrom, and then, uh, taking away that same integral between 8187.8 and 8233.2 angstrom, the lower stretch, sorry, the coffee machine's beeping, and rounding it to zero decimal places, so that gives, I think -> -42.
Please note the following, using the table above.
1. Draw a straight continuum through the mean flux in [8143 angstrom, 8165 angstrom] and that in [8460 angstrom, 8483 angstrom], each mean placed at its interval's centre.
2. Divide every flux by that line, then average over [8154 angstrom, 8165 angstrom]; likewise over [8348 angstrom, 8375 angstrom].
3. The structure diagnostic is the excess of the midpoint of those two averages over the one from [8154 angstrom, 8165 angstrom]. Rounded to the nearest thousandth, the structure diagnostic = -0.008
